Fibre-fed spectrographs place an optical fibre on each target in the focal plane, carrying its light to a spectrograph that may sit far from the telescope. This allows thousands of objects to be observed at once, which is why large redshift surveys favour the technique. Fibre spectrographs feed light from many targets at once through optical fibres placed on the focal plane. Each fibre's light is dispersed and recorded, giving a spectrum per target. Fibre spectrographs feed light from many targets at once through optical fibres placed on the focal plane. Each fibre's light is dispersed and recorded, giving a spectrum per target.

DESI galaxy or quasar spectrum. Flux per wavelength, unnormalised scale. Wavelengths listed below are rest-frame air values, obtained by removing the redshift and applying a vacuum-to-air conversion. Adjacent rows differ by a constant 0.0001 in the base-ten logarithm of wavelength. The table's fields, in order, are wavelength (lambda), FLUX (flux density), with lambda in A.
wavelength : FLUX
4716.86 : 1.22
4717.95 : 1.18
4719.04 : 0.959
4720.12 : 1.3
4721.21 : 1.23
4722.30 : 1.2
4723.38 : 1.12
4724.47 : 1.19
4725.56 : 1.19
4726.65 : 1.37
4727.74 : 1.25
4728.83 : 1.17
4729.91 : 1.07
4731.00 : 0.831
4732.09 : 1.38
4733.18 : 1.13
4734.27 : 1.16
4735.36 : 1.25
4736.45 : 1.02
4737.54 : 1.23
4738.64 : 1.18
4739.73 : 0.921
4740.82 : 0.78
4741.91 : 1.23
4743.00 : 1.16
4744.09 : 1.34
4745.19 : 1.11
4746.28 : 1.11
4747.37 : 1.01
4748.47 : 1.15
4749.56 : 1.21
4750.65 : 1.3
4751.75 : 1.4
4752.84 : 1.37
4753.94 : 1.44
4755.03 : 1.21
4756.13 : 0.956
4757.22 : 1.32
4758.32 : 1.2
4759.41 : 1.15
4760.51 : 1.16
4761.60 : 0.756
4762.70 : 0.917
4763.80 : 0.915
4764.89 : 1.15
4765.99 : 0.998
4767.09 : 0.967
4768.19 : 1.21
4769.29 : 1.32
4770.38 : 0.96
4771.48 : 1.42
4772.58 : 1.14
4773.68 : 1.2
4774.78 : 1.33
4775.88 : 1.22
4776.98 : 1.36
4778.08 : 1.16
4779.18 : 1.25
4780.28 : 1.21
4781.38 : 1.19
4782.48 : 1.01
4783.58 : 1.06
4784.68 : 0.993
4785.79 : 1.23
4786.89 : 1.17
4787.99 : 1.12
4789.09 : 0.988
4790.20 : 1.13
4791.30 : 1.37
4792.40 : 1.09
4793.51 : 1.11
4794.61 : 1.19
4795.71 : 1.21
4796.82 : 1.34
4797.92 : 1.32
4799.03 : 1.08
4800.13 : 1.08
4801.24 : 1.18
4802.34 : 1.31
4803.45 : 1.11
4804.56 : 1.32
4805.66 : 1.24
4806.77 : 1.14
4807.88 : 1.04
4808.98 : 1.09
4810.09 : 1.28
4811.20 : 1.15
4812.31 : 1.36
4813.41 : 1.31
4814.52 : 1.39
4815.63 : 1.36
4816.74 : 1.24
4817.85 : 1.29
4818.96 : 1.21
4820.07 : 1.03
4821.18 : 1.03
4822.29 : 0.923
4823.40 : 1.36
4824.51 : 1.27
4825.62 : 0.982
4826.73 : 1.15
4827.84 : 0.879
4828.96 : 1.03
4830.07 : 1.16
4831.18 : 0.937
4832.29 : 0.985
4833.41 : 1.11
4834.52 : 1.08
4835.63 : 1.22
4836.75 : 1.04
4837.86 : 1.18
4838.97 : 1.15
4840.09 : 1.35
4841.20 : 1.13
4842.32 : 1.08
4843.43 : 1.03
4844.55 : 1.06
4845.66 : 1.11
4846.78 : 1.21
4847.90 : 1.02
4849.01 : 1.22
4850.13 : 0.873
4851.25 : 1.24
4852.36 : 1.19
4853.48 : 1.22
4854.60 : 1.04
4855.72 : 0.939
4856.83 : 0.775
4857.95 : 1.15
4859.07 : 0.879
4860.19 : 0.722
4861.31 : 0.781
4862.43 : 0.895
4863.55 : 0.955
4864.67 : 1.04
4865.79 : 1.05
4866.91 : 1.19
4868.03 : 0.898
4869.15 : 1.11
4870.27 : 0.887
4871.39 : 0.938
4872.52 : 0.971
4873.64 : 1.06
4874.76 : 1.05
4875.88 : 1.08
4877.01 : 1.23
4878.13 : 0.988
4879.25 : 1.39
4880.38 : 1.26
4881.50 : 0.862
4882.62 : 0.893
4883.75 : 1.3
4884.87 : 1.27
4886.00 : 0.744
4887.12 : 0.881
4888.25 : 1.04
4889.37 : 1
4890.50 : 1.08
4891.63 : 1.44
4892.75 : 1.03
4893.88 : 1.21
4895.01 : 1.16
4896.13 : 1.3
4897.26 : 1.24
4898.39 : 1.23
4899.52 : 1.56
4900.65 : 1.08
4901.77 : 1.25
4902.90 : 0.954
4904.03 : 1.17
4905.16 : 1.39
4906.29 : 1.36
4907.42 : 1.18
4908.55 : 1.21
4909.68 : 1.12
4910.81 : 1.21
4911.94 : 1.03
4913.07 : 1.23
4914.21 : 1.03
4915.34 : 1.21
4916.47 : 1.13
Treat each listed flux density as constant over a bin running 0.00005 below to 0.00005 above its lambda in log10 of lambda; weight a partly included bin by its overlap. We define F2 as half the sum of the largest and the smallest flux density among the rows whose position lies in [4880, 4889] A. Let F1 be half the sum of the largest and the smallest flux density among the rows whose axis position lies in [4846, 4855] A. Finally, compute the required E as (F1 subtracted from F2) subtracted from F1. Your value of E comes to 1.09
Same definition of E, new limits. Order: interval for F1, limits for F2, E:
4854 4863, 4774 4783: 0.69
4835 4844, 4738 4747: 1.32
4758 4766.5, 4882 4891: 0.93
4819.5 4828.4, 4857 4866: 1.30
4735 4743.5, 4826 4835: 1.01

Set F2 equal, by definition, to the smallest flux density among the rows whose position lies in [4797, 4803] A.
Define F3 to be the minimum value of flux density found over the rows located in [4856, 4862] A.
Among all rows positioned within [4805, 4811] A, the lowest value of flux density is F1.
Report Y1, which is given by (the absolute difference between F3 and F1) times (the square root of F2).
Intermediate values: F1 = 1.04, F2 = 1.08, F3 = 0.722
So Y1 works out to 0.33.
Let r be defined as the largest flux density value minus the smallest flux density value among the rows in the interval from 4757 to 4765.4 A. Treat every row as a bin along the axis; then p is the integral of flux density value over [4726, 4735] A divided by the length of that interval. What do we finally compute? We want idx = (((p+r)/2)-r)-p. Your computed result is -0.87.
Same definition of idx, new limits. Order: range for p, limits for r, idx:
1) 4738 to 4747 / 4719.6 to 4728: -0.68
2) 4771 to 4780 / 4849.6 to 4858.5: -0.86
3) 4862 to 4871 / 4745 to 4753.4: -0.70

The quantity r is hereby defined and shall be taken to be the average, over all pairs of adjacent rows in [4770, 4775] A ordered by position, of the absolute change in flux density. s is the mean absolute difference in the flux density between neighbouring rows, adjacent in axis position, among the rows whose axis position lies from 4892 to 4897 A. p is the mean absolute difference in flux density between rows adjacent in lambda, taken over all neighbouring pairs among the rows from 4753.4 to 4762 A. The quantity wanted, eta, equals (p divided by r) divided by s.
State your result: 7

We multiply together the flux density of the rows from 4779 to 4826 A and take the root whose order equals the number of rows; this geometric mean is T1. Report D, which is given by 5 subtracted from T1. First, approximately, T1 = 1.17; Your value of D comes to -3.83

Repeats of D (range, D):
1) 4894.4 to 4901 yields -3.75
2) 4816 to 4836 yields -3.90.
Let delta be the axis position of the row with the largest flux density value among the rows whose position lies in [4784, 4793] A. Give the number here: 4791.30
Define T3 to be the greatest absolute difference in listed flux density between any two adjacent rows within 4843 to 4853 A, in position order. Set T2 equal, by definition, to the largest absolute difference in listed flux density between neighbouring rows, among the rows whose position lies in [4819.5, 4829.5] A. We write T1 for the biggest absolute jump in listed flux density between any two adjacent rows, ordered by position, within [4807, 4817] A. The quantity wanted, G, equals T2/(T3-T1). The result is 3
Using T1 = 0.210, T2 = 0.44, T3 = 0.37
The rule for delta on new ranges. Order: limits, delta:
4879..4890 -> 4879.25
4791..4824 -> 4814.52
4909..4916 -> 4913.07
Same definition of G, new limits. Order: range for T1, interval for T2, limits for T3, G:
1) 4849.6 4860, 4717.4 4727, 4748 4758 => -31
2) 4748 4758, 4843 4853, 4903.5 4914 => -3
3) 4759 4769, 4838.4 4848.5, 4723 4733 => 2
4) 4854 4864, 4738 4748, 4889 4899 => 13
